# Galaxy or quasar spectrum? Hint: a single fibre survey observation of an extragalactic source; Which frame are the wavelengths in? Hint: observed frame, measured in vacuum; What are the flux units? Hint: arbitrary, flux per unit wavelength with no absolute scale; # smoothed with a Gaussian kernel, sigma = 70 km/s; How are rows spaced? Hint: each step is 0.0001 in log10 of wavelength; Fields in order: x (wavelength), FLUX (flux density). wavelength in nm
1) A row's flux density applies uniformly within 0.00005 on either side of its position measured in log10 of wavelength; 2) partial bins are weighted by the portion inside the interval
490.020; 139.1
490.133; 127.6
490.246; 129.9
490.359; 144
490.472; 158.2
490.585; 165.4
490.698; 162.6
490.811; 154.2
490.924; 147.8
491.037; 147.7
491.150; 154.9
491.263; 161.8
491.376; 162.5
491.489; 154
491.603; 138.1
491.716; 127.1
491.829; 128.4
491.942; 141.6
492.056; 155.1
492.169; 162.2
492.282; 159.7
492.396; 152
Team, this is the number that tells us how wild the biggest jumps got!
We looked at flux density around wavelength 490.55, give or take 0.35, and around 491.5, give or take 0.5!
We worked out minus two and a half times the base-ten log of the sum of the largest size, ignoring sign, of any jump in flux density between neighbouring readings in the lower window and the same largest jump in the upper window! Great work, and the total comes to -3.70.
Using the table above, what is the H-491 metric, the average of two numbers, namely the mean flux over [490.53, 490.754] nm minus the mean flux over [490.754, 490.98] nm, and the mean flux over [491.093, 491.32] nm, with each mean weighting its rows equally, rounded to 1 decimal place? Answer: 85.7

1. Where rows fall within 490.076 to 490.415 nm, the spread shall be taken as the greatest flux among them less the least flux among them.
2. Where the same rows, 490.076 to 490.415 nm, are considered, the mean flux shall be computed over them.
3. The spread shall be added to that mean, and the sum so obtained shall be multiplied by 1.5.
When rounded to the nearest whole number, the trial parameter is 225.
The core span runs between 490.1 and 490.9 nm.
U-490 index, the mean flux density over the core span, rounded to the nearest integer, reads 149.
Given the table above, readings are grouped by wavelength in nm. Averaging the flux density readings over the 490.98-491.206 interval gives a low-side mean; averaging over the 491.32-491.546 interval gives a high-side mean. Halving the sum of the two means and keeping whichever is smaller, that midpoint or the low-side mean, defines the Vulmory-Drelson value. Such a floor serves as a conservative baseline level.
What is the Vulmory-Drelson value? 151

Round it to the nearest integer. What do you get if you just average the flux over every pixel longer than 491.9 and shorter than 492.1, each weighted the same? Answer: 148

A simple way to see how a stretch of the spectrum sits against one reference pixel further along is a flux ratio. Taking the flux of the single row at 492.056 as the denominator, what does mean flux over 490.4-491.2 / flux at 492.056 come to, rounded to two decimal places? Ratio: 1.00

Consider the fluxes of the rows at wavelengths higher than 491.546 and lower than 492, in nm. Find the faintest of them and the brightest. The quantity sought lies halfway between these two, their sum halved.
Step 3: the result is 134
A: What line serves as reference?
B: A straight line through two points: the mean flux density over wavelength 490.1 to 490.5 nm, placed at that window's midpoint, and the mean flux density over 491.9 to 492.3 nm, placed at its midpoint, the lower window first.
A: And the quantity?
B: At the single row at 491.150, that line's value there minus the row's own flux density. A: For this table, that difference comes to -8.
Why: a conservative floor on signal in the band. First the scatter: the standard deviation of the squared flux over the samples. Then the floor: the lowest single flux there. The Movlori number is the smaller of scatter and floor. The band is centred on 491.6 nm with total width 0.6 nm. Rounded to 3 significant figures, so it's 127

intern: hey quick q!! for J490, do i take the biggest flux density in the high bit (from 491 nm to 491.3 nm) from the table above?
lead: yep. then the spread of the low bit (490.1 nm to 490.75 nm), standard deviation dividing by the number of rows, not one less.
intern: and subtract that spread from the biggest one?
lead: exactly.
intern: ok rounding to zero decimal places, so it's 147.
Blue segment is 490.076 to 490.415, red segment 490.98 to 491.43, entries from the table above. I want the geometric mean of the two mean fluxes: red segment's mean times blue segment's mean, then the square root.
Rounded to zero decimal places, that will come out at 145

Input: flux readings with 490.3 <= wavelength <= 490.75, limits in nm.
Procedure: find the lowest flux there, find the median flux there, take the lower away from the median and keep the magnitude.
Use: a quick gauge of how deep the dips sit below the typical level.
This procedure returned 16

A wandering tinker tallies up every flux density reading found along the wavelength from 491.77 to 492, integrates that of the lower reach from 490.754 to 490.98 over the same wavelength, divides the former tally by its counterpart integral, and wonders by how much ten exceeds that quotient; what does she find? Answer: 2.1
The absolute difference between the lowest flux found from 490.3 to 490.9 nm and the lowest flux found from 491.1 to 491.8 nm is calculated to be 17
